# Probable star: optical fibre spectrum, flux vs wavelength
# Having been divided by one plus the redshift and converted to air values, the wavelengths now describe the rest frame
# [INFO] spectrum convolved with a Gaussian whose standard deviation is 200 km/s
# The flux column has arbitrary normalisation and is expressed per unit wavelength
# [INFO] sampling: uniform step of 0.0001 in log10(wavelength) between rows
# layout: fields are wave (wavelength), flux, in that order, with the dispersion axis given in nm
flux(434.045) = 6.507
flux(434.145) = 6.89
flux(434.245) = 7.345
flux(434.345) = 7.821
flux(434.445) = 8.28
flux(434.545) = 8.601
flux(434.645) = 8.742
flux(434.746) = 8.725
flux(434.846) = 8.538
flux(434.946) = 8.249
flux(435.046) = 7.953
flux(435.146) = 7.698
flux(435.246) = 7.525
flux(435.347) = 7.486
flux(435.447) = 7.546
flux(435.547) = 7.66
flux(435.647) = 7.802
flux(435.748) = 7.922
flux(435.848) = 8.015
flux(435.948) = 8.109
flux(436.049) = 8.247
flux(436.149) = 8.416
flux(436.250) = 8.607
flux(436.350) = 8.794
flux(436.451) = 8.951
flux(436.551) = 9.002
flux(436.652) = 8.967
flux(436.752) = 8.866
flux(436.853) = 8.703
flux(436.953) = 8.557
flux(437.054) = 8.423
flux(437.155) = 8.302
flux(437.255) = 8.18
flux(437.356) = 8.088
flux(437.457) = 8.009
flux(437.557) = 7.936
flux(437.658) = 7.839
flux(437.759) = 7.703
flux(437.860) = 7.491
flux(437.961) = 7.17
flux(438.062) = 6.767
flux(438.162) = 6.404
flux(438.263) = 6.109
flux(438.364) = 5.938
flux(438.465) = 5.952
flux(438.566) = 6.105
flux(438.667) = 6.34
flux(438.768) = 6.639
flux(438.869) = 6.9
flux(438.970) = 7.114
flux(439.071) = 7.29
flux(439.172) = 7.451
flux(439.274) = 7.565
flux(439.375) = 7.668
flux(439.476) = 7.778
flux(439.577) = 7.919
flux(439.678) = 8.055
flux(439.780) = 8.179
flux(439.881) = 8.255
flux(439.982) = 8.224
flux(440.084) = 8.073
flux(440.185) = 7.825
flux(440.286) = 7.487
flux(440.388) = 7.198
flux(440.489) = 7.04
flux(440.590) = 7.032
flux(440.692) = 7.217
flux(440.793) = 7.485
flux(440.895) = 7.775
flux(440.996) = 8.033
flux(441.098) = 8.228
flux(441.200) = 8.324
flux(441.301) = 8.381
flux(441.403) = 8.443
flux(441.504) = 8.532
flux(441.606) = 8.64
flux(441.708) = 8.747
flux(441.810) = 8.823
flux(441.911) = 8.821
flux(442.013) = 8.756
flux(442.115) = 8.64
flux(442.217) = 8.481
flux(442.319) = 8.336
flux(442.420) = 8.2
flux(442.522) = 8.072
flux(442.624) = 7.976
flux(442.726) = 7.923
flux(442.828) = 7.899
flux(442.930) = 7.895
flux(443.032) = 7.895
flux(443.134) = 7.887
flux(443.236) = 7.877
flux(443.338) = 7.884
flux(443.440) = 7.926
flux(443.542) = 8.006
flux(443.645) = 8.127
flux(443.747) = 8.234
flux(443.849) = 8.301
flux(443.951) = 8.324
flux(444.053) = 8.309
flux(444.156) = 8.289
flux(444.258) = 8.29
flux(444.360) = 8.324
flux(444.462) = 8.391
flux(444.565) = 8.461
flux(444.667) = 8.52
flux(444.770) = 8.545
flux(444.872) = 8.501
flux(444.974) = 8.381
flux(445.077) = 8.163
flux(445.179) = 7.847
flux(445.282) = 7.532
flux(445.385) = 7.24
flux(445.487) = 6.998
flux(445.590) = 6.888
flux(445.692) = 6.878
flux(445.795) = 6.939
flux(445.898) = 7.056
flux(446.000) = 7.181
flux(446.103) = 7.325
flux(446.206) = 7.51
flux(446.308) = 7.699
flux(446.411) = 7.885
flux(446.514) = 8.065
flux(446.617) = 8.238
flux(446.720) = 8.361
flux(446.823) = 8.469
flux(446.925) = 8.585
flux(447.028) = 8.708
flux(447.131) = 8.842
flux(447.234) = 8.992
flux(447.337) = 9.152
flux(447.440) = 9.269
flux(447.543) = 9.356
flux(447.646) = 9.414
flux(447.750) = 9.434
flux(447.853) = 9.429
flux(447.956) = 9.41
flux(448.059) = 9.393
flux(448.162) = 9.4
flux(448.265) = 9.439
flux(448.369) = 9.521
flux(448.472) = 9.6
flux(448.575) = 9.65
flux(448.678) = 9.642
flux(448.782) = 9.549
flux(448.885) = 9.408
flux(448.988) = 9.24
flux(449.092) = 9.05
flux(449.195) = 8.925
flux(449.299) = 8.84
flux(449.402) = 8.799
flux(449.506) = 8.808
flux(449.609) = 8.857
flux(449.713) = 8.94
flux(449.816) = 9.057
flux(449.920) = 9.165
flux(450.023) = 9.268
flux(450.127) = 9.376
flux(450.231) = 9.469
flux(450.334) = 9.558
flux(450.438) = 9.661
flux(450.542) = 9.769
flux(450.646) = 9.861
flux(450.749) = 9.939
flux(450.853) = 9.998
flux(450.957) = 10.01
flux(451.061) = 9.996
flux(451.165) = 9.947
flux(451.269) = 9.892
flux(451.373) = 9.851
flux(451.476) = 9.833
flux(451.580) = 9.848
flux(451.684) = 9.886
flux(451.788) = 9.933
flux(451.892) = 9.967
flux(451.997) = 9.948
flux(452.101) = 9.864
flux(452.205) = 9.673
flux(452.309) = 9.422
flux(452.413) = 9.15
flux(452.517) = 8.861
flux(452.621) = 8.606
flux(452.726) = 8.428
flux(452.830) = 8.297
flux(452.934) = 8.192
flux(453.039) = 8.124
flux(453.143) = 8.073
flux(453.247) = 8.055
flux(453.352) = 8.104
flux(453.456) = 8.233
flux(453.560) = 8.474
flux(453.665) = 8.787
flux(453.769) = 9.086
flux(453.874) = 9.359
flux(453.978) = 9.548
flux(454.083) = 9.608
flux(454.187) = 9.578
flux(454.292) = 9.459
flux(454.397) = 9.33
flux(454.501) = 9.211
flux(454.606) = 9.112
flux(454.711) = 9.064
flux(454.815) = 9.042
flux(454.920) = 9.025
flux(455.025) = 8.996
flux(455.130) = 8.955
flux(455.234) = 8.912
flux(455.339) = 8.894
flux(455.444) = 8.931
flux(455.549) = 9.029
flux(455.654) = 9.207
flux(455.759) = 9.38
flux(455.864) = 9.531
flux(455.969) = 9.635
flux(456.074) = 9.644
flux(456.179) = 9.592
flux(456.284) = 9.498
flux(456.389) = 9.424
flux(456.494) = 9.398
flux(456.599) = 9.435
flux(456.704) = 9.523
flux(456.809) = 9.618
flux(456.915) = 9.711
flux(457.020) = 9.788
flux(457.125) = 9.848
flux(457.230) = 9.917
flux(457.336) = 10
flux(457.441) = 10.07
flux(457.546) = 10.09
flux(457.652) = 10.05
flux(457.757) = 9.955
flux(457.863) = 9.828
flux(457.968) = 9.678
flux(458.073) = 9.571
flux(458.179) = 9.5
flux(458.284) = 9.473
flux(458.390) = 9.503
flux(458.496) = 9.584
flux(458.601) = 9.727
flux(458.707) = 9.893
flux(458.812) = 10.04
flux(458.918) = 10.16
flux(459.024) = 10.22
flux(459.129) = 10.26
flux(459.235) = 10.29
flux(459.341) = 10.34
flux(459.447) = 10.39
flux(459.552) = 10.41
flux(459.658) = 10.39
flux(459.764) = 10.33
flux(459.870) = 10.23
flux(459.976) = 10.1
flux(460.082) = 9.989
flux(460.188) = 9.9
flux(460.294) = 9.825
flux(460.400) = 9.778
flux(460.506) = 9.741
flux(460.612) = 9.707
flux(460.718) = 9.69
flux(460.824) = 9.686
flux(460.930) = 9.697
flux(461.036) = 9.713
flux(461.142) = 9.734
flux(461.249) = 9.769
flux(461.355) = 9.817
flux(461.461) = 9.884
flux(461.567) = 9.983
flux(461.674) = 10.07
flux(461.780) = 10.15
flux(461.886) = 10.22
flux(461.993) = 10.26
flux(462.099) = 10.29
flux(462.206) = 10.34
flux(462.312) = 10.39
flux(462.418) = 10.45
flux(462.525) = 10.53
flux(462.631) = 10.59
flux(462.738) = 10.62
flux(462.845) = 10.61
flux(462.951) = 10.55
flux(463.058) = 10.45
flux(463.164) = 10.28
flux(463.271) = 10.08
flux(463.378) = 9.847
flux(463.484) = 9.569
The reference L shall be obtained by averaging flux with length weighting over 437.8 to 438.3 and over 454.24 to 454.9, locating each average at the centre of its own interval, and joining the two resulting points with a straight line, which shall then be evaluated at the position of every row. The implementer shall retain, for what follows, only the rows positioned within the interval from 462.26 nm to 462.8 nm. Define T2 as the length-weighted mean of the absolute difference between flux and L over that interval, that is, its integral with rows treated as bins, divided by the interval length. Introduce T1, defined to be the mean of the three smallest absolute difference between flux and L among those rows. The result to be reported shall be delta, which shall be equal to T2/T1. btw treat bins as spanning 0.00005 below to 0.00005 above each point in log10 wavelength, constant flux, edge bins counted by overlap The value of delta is 1.328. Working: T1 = 0.14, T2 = 0.2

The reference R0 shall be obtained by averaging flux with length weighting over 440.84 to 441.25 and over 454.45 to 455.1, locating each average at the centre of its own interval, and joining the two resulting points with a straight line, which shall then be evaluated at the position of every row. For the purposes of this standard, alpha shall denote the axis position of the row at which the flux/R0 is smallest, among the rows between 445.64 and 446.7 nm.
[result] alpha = 445.692 nm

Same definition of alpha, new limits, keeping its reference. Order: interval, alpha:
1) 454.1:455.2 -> 455.130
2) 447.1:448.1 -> 447.131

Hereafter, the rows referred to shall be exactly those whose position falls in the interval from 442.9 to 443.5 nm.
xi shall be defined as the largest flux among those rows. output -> 7.926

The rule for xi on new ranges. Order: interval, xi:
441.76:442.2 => 8.823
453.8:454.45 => 9.608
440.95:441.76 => 8.747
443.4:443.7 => 8.127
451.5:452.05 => 9.967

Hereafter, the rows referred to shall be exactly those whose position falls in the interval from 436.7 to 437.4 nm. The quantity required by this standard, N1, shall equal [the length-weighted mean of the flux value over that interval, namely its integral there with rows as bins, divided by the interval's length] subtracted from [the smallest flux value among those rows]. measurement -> -0.37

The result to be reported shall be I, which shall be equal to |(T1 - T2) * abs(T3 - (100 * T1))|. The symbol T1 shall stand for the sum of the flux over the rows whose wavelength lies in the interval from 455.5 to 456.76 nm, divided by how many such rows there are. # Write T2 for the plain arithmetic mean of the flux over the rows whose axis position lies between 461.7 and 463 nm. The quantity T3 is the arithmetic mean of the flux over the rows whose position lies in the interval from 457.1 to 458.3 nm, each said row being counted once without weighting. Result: 911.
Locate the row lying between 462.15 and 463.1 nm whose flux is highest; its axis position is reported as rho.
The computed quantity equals 462.738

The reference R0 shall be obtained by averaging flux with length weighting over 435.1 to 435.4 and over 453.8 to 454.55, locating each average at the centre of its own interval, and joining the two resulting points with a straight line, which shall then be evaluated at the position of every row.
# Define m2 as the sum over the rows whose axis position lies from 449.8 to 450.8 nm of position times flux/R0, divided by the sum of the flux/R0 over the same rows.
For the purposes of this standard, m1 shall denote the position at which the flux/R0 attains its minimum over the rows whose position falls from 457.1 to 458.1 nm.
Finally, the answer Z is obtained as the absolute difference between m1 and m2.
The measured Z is 7.78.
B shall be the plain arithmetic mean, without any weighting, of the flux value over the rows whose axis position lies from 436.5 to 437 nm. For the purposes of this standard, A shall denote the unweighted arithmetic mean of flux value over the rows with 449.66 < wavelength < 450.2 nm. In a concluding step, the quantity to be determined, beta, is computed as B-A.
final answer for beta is -0.3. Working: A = 9.2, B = 8.8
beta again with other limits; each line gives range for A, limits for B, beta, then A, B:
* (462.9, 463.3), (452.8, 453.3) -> -2.2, 10.3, 8.1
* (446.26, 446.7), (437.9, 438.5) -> -1.6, 8.0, 6.4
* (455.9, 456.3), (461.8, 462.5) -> 0.7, 9.6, 10.3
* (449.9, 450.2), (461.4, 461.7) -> 0.7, 9.3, 10.0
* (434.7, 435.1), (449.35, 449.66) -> 0.5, 8.4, 8.8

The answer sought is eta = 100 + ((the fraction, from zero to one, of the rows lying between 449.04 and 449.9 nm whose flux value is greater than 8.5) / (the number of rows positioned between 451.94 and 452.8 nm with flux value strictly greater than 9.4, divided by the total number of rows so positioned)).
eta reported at 102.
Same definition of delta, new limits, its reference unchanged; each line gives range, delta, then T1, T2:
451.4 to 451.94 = 1.023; 1.09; 1.1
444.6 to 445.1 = 1.203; 0.53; 0.6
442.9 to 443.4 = 1.058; 0.31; 0.3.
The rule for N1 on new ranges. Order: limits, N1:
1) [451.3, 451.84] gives -0.05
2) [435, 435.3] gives -0.19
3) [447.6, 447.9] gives 0.01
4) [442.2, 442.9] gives -0.21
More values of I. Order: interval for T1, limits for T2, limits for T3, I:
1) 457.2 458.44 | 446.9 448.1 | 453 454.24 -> 619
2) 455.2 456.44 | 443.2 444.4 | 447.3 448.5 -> 1058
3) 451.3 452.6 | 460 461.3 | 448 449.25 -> 79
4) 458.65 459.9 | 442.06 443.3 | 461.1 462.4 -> 2187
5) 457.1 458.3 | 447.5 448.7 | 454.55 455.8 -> 348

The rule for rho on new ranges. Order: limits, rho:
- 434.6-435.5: 434.645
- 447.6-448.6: 448.575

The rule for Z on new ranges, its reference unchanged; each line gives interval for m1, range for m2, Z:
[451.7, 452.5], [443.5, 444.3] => 8.51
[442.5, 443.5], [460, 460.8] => 17.06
